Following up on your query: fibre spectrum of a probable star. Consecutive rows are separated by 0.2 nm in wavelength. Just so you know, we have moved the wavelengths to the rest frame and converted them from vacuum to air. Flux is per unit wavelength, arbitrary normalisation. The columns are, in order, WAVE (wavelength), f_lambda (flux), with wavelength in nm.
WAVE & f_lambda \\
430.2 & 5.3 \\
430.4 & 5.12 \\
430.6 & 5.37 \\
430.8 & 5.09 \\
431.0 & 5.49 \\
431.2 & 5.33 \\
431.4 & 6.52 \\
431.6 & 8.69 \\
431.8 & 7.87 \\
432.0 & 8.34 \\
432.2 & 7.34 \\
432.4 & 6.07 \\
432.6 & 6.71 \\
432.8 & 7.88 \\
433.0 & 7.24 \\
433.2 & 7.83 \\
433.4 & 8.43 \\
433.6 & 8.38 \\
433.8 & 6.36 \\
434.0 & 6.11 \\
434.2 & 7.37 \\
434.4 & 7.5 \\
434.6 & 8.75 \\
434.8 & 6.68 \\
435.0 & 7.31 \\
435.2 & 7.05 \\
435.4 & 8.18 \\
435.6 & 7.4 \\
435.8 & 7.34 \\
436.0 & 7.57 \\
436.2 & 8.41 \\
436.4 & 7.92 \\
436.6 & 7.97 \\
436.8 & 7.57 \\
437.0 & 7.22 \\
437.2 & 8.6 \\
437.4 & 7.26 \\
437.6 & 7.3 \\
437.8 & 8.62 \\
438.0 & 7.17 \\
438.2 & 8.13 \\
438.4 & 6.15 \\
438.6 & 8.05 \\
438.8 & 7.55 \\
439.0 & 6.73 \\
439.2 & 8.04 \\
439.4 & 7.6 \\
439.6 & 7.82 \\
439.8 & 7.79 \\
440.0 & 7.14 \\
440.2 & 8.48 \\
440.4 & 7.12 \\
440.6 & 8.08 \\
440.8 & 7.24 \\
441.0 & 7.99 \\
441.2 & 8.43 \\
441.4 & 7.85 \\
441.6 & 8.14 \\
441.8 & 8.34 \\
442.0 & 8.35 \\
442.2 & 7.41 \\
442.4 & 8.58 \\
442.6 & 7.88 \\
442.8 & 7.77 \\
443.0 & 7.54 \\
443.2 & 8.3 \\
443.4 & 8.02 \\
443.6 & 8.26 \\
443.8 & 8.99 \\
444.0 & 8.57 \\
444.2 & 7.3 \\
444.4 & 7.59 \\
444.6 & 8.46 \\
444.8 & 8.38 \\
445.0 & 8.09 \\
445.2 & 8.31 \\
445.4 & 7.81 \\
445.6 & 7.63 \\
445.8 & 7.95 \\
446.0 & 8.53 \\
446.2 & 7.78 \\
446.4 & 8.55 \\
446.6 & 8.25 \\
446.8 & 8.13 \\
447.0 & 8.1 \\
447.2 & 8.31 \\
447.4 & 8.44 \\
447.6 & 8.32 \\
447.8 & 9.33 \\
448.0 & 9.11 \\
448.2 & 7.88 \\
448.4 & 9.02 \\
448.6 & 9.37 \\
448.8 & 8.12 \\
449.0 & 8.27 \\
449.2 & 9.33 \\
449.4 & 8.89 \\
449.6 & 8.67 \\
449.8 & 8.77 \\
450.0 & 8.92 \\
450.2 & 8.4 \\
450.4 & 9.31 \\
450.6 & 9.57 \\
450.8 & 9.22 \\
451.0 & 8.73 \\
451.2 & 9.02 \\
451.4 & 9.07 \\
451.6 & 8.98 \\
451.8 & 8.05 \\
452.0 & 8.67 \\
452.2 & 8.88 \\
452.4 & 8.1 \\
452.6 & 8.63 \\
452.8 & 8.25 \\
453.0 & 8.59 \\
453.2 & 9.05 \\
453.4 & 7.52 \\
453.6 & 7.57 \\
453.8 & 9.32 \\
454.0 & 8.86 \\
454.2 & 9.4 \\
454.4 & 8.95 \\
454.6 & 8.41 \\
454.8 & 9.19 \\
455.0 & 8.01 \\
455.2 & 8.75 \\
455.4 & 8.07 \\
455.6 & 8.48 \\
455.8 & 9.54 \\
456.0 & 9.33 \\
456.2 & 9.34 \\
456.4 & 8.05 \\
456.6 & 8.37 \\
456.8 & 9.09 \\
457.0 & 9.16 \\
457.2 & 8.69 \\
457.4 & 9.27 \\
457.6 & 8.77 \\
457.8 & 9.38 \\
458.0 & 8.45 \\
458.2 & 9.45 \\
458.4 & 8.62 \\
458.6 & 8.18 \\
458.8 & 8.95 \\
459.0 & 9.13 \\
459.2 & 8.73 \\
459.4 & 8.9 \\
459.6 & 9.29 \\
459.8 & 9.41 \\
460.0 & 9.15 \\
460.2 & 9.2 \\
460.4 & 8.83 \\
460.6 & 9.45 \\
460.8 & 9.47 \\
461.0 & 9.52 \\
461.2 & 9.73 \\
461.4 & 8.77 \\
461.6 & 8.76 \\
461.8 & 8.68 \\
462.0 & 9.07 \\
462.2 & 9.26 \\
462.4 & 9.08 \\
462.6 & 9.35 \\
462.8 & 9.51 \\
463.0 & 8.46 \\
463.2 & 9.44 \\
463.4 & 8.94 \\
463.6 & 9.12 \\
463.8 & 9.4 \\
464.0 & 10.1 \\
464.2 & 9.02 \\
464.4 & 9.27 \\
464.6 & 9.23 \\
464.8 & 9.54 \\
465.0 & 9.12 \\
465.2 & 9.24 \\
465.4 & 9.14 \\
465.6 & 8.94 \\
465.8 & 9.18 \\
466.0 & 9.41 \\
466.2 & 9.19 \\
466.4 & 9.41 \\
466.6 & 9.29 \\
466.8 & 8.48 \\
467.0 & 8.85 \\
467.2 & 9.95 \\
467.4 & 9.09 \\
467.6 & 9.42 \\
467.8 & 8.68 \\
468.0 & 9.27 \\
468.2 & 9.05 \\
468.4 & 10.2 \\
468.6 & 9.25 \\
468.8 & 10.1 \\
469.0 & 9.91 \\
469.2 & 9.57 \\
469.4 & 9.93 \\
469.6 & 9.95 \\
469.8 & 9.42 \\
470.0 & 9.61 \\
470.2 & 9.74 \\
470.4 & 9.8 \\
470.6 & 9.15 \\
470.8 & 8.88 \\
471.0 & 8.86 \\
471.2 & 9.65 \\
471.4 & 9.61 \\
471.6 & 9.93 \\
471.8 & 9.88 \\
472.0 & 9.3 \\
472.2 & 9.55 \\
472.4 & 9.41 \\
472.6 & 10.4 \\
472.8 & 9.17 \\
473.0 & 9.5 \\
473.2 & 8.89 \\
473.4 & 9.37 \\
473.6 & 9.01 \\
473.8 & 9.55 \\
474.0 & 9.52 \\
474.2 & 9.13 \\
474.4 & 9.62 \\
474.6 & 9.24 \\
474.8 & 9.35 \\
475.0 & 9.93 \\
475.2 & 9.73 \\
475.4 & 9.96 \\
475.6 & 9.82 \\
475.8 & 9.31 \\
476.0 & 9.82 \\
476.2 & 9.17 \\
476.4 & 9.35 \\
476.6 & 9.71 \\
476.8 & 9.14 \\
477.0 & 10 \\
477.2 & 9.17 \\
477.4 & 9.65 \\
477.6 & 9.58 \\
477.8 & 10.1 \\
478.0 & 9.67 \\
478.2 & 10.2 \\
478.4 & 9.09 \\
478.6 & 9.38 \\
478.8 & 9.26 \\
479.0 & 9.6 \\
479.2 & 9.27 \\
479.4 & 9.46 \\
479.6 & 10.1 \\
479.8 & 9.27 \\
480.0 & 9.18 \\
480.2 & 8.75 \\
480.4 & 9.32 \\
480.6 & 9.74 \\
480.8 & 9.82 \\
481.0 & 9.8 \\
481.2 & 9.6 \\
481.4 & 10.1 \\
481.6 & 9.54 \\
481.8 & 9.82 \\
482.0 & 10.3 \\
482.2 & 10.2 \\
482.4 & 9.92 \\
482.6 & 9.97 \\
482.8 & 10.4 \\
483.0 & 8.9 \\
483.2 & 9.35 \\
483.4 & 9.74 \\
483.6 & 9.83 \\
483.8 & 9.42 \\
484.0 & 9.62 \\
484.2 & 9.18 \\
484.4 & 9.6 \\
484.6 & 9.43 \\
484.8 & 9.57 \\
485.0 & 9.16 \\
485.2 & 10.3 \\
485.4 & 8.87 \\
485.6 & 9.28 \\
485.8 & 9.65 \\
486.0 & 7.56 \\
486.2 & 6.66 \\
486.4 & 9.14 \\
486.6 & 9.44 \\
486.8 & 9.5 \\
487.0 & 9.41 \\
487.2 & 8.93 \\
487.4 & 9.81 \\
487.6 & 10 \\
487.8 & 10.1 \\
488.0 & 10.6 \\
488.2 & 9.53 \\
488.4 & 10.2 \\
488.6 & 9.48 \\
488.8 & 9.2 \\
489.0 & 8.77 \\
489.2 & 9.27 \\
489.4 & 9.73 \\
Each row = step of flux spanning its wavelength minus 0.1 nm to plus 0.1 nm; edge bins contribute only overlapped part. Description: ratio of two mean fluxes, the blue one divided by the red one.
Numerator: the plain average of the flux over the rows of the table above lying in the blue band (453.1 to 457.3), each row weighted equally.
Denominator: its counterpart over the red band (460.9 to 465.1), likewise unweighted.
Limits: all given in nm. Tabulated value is 0.947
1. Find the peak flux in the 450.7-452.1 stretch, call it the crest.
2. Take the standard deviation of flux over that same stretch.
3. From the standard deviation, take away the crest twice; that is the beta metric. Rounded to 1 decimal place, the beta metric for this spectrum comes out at -18.1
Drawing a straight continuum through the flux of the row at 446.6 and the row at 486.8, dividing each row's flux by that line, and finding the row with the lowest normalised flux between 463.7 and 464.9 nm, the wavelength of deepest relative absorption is 464.2 nm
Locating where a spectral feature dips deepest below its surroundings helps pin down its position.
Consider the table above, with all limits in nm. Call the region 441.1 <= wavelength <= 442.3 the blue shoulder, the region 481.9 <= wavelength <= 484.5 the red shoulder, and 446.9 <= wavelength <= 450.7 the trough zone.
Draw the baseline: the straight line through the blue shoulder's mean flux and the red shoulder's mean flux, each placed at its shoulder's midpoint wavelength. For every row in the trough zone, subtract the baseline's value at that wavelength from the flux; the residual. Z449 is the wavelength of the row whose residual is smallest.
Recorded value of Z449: 448.2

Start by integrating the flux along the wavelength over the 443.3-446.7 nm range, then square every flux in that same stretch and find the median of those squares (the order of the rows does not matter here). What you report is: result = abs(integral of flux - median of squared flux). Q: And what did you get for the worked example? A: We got 40.4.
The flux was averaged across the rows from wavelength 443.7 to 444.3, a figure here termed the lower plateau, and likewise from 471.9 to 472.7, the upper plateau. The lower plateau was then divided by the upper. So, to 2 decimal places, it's 0.86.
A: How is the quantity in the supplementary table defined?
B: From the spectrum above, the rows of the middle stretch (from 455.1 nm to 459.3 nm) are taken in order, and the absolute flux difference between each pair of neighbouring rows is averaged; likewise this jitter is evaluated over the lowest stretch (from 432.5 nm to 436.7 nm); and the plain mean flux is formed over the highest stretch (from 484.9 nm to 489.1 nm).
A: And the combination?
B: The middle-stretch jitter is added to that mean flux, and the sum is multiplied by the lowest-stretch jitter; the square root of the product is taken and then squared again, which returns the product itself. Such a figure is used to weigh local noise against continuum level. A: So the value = 7.2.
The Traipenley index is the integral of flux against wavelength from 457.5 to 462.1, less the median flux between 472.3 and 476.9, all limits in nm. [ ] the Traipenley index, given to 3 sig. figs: 32.2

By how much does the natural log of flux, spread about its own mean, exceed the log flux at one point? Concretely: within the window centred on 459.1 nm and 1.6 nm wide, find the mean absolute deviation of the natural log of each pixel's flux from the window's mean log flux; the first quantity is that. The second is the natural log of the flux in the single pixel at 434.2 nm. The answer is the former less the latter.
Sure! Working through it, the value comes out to -1.96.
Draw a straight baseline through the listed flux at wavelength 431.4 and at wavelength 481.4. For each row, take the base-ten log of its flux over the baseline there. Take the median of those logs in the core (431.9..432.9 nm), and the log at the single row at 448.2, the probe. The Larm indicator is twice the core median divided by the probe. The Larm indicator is 11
